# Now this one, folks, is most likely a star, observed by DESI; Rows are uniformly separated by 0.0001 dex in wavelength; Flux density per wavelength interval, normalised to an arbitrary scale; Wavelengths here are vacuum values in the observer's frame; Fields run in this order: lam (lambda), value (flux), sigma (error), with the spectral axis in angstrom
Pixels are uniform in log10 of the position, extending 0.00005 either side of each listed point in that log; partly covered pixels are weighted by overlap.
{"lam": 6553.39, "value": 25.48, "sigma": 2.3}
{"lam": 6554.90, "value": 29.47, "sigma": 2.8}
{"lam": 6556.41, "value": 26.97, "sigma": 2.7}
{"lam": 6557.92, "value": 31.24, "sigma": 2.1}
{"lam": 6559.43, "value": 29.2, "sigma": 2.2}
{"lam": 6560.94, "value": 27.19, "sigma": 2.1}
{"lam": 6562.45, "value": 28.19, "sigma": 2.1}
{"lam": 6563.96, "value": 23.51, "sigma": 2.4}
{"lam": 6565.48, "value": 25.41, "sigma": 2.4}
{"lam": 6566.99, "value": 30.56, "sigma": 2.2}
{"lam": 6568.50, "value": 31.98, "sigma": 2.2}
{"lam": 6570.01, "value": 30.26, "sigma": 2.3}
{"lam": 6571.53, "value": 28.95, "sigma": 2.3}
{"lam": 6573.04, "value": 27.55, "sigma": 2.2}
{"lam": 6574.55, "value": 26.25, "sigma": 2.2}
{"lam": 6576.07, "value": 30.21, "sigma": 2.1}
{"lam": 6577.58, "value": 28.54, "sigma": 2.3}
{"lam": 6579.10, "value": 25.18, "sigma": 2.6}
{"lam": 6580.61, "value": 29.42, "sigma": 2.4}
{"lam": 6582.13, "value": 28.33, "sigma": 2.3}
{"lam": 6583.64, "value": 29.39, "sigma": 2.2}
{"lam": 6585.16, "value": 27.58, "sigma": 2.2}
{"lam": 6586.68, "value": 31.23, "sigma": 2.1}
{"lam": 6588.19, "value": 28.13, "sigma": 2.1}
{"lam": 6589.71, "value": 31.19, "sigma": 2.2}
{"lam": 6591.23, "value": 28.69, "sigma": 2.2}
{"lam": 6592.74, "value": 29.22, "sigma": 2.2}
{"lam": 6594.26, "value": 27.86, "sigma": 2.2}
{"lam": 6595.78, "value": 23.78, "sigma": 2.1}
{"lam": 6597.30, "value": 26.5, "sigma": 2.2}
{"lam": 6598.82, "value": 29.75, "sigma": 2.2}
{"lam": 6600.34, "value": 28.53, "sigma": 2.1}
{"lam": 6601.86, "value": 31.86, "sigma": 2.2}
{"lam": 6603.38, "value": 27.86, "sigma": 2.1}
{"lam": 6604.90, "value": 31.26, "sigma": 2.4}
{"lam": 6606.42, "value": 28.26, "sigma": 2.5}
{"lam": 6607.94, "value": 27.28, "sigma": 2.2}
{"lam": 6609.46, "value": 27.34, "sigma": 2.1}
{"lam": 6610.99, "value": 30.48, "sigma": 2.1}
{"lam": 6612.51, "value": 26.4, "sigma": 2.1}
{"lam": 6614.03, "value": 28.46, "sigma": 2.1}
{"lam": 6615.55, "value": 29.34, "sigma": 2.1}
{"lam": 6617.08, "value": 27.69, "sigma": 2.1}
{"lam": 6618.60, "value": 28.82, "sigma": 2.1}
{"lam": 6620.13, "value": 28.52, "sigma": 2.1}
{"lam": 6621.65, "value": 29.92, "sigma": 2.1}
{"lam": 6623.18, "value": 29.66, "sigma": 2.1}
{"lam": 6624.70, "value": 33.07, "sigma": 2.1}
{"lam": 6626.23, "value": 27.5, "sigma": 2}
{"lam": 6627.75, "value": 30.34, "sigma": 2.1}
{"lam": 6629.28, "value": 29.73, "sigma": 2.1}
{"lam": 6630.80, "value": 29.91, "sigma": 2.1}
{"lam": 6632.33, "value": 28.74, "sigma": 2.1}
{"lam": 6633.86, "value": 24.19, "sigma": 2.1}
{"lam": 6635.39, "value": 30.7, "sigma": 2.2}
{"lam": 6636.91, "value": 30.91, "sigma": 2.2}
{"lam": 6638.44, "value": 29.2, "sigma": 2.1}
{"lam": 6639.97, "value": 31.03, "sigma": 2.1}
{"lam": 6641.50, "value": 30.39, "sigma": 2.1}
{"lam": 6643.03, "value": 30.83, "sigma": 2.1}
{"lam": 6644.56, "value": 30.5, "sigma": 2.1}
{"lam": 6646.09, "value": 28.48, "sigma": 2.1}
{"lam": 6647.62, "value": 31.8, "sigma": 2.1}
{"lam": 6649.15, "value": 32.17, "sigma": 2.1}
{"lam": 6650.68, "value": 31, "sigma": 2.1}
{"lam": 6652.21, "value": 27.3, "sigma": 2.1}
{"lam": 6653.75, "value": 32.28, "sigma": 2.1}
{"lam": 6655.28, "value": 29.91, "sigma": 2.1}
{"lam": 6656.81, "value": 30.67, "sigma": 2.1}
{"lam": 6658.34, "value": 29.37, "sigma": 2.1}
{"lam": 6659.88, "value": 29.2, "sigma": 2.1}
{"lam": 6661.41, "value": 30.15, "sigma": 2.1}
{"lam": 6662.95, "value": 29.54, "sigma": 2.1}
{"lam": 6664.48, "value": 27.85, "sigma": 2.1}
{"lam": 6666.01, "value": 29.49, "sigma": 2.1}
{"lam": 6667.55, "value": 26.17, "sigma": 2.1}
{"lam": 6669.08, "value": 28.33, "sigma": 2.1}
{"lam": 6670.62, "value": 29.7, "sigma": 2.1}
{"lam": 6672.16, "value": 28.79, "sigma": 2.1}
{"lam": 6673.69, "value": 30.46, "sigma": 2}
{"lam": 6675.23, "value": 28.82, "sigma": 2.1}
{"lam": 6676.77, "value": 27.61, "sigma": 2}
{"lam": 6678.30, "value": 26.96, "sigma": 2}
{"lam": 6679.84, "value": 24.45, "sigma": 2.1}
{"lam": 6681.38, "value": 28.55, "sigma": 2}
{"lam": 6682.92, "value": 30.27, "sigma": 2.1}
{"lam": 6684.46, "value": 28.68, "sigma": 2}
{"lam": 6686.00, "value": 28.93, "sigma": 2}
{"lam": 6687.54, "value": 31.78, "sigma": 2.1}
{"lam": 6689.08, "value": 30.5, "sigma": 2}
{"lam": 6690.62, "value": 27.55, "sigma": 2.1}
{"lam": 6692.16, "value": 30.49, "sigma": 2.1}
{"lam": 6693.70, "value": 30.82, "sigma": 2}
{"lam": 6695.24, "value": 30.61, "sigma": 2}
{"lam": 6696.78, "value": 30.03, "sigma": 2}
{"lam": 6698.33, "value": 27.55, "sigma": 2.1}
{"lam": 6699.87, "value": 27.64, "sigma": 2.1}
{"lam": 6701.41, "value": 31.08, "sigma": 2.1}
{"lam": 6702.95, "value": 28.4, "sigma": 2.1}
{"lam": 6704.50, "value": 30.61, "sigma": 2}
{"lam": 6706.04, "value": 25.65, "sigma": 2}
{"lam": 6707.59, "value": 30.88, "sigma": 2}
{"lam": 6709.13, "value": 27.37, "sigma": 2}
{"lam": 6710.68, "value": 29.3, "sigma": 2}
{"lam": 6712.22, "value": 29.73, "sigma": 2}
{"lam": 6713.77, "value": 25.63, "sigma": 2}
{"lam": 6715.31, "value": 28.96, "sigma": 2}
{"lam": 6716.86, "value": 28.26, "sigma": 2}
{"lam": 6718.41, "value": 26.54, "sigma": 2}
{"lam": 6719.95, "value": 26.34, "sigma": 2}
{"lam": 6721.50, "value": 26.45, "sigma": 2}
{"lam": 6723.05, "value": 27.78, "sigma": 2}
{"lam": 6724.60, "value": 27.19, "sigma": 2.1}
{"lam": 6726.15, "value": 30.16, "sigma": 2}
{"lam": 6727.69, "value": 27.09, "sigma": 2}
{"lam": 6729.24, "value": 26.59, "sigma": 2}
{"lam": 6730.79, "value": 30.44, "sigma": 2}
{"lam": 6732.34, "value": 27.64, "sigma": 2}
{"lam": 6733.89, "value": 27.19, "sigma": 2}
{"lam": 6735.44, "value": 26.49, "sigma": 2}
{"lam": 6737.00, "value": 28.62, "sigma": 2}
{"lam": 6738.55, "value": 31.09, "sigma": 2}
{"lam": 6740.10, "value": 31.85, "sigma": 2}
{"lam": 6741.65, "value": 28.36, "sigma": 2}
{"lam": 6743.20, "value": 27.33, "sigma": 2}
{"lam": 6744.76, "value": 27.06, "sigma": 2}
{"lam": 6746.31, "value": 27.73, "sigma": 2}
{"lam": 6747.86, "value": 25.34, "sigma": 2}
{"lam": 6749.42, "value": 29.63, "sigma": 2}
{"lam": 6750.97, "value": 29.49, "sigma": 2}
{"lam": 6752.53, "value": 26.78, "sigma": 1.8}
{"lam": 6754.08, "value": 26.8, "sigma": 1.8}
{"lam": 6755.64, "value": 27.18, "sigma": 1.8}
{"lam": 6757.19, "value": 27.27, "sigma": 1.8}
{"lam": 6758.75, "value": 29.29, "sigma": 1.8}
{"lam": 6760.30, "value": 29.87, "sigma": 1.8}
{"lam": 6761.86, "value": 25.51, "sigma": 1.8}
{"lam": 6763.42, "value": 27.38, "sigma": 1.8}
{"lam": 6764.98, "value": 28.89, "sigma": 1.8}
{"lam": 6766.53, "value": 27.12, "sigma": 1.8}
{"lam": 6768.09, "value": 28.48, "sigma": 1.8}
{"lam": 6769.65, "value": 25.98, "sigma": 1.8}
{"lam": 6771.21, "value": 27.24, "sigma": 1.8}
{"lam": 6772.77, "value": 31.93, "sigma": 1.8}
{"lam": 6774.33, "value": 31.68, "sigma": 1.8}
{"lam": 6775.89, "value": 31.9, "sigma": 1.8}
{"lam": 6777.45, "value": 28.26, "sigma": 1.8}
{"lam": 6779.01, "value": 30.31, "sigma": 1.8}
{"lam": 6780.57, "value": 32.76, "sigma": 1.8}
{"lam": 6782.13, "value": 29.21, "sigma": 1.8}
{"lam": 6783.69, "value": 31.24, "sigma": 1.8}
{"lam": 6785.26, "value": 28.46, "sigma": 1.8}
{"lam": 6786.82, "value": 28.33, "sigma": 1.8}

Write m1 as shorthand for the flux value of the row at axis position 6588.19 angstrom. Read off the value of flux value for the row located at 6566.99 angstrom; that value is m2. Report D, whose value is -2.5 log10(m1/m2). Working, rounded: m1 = 28.13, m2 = 30.56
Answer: 0.09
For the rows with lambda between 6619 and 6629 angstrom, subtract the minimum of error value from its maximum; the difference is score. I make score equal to 0.10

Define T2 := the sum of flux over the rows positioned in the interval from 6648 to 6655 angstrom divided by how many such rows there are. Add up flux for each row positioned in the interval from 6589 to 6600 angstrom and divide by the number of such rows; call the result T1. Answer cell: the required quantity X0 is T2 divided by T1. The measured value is 1.09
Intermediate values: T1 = 28.1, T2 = 30.7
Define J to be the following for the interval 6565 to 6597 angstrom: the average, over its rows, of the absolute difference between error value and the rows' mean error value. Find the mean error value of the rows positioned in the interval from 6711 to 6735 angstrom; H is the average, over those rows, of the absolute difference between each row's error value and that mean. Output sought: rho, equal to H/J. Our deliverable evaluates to 0.1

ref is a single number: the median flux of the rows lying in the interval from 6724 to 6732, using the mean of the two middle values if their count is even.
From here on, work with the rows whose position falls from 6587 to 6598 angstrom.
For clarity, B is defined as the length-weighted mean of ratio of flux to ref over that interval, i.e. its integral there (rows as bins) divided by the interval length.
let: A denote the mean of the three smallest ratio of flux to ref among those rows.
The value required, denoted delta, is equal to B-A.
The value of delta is 0.074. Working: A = 0.96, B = 1.03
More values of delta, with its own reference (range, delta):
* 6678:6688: 0.067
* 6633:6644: 0.062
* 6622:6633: 0.045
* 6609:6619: 0.045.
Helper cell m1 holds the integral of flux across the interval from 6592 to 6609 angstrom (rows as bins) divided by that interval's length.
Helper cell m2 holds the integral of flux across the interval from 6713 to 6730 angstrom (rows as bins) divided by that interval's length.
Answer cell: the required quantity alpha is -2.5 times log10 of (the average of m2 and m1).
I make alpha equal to -3.61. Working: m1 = 28.4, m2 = 27.4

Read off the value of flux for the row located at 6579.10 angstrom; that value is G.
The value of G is 25.18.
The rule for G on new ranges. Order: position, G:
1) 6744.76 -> 27.06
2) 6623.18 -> 29.66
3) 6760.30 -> 29.87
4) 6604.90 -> 31.26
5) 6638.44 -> 29.2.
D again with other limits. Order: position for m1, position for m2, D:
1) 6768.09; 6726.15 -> 0.06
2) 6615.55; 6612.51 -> -0.11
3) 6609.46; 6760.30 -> 0.10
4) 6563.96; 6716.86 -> 0.20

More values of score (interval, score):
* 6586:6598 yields 0.10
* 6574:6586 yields 0.50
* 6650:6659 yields 0.00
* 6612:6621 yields 0.00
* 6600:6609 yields 0.40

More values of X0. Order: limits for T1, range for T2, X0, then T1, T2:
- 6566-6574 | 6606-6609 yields 0.93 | 29.9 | 27.8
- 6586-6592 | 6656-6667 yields 0.99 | 29.8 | 29.5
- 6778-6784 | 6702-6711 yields 0.93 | 30.9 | 28.7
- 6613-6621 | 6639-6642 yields 1.08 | 28.6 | 30.7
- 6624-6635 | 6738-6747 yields 0.99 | 29.1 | 28.9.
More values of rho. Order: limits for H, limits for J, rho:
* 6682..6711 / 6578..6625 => 0.5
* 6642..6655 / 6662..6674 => 0.0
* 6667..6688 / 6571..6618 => 0.6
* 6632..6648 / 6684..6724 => 0.8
